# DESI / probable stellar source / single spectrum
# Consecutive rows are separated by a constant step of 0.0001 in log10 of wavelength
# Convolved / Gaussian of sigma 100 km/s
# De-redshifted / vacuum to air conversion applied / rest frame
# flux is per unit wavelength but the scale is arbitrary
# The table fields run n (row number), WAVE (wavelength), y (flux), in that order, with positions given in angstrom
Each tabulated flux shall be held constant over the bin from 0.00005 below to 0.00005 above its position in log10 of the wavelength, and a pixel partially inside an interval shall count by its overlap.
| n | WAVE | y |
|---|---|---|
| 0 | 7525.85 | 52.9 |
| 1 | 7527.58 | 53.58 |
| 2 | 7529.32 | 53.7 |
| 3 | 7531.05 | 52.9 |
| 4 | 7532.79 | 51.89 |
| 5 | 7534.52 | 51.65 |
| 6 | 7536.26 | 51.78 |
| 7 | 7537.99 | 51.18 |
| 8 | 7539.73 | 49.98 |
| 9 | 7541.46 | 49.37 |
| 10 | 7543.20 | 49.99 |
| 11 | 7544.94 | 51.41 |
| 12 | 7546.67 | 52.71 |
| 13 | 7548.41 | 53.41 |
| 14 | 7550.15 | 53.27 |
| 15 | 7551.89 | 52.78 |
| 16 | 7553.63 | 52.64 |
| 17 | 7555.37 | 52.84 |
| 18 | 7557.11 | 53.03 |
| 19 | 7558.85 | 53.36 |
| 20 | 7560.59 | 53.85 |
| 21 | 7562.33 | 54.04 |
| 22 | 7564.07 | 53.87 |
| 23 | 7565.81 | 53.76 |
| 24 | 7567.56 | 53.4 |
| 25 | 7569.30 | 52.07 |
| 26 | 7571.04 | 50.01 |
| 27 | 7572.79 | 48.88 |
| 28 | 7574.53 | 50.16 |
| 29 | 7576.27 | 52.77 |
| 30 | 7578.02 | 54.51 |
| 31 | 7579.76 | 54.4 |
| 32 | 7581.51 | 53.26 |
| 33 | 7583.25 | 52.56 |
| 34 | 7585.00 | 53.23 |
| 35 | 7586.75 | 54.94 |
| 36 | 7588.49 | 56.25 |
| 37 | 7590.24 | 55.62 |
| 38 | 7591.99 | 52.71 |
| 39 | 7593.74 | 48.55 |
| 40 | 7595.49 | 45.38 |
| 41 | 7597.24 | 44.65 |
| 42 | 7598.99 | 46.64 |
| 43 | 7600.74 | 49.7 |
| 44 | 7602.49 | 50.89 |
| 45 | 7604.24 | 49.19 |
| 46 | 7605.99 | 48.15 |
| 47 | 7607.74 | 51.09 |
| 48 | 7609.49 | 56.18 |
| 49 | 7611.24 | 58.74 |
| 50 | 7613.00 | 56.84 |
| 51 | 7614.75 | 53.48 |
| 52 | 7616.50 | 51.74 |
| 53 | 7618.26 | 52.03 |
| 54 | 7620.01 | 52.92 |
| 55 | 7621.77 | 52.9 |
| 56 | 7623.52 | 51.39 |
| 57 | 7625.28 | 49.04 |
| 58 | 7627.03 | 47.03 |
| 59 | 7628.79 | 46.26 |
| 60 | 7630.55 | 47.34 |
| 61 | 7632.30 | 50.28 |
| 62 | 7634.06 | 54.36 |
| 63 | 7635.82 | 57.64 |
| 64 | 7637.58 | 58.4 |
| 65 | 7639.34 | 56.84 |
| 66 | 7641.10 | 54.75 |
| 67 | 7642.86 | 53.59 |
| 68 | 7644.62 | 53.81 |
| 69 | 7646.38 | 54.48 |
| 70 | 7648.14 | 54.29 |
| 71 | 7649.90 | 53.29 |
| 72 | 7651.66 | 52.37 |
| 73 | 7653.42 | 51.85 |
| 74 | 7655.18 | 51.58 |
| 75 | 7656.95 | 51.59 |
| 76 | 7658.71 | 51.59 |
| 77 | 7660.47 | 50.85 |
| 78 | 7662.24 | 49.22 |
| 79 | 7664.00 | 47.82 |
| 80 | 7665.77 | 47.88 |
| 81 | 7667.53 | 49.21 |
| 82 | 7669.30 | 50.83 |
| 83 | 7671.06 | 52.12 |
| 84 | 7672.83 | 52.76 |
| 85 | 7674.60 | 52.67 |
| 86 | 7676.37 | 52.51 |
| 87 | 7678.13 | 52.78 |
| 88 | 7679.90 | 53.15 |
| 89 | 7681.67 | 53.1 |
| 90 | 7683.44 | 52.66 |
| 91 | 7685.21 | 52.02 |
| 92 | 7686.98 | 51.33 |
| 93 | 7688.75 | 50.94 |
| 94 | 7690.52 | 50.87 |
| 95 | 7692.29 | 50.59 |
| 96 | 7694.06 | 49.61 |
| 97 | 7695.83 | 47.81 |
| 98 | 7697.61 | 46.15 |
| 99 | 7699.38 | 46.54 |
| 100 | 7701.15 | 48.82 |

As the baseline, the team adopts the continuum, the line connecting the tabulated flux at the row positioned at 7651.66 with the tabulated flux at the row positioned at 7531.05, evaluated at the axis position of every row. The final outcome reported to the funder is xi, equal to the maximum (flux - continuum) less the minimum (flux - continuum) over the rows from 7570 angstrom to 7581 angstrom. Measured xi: 6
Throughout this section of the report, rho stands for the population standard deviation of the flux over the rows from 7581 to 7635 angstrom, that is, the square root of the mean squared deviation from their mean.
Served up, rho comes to 3.5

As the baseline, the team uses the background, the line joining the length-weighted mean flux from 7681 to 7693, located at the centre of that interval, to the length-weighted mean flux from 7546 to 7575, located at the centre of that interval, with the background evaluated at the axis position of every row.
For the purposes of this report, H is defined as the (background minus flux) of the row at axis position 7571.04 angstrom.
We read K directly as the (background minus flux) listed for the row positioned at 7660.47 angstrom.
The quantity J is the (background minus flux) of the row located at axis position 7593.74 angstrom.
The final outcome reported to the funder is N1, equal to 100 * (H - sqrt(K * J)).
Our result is 58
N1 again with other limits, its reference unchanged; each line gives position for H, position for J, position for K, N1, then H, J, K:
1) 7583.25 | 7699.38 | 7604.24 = -405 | -0.1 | 5.0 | 3.1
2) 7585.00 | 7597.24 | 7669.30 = -349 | -0.8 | 7.7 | 0.9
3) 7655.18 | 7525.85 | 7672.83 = 17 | 0.3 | 0.0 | -1.0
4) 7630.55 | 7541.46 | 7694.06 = 215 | 4.7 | 3.4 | 2.0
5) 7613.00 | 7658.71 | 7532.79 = -513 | -4.6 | 0.3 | 0.9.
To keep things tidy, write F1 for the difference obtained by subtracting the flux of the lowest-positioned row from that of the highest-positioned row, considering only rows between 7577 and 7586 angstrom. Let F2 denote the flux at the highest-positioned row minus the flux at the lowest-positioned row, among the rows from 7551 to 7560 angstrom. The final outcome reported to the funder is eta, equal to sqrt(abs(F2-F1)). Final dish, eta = 1.4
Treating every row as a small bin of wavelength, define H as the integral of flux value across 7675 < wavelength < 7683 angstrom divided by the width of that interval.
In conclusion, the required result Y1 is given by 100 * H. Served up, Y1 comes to 5286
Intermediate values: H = 53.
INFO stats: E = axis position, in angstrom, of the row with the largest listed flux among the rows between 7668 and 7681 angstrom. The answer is 7679.90 angstrom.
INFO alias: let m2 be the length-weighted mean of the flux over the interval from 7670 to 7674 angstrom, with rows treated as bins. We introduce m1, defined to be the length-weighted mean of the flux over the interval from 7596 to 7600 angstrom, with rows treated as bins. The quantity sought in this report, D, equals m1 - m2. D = -7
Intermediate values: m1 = 45.7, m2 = 52.4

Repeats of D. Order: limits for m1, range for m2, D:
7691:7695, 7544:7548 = -2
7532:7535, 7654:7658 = 0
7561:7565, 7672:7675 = 1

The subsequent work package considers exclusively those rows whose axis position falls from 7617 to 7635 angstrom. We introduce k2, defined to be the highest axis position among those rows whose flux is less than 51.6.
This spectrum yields 7632.30 angstrom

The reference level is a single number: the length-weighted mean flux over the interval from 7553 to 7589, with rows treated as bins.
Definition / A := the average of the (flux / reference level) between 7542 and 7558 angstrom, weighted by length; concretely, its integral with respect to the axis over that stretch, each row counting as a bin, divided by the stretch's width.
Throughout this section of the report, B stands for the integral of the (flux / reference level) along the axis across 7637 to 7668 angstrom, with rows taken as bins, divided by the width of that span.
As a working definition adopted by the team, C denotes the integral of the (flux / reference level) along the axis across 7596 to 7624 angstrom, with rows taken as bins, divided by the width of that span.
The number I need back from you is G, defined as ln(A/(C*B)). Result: 0.03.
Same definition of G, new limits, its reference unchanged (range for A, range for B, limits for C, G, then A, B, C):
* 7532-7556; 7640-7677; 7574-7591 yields -0.02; 0.976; 0.979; 1.02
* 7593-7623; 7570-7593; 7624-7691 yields -0.01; 0.965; 0.999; 0.98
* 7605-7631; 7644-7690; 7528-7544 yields 0.03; 0.976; 0.977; 0.97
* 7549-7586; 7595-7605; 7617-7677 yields 0.12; 0.996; 0.902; 0.98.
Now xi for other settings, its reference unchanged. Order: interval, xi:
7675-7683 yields 1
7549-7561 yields 1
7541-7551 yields 4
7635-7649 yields 5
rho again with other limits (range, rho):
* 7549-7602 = 2.8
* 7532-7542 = 1.0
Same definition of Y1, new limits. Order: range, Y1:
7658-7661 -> 5131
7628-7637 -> 5145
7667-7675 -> 5152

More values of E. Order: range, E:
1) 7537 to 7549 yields 7548.41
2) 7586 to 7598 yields 7588.49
